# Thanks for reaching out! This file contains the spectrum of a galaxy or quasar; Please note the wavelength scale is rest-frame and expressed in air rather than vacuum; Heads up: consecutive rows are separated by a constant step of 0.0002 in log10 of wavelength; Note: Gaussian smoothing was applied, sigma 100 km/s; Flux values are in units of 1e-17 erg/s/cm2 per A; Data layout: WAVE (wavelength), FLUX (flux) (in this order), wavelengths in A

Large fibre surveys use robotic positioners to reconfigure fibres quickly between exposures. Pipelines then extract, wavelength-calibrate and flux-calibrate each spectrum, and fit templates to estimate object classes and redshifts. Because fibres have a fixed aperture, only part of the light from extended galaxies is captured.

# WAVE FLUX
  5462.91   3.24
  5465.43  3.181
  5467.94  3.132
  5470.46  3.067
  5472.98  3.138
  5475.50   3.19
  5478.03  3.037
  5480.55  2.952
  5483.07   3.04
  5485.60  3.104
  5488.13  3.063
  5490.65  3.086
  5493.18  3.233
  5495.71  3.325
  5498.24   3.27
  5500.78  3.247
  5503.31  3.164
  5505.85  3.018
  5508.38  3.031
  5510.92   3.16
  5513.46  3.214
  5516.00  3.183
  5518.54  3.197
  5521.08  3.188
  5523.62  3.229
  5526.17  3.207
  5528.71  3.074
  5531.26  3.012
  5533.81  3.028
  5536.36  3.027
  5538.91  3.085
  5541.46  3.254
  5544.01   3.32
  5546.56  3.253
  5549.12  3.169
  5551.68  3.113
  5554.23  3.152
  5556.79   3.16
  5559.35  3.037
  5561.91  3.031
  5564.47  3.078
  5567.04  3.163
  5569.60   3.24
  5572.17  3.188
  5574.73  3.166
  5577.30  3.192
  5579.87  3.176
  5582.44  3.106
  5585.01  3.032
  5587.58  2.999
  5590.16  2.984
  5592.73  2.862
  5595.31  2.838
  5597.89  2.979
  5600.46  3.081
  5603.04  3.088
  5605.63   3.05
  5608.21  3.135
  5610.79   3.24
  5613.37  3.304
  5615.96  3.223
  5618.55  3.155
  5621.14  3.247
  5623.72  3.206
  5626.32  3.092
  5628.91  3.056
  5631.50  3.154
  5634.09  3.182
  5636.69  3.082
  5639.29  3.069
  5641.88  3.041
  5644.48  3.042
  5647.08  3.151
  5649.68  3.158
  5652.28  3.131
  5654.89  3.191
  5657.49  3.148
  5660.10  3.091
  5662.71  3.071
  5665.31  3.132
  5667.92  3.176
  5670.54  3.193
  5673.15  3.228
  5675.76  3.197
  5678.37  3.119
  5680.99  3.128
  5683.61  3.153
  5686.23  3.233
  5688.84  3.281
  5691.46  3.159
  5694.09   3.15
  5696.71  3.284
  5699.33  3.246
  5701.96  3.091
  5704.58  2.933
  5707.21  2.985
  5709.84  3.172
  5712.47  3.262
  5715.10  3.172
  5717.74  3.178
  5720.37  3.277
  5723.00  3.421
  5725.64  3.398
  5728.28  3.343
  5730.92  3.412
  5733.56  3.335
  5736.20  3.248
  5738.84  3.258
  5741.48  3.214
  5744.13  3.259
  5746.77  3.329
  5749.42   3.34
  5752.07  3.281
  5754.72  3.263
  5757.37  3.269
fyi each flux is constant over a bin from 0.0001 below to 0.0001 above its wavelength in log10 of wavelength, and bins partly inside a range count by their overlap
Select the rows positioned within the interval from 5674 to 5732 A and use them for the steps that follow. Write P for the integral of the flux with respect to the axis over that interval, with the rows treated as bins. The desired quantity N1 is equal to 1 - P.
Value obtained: -185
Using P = 186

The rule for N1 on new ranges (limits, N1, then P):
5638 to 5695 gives -178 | 179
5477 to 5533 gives -175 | 176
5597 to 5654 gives -178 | 179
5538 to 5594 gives -174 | 175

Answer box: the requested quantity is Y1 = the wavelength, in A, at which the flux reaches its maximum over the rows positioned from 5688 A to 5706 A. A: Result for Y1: 5696.71 A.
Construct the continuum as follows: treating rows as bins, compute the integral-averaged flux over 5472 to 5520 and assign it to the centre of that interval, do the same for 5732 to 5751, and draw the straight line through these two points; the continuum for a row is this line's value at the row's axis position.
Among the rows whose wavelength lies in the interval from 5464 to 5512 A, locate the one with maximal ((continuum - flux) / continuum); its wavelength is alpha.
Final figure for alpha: 5480.55 A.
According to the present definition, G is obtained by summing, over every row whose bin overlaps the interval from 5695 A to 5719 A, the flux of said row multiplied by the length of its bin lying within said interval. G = 75.5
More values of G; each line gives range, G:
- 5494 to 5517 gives 73.1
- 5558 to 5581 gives 72.2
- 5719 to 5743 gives 79.7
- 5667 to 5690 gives 73.4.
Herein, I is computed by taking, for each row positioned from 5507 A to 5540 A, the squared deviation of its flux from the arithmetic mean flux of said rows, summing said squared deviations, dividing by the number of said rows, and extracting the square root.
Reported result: 0.08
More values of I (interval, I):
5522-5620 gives 0.11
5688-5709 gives 0.12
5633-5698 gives 0.06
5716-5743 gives 0.08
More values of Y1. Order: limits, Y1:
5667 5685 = 5673.15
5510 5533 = 5523.62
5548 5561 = 5549.12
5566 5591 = 5569.60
